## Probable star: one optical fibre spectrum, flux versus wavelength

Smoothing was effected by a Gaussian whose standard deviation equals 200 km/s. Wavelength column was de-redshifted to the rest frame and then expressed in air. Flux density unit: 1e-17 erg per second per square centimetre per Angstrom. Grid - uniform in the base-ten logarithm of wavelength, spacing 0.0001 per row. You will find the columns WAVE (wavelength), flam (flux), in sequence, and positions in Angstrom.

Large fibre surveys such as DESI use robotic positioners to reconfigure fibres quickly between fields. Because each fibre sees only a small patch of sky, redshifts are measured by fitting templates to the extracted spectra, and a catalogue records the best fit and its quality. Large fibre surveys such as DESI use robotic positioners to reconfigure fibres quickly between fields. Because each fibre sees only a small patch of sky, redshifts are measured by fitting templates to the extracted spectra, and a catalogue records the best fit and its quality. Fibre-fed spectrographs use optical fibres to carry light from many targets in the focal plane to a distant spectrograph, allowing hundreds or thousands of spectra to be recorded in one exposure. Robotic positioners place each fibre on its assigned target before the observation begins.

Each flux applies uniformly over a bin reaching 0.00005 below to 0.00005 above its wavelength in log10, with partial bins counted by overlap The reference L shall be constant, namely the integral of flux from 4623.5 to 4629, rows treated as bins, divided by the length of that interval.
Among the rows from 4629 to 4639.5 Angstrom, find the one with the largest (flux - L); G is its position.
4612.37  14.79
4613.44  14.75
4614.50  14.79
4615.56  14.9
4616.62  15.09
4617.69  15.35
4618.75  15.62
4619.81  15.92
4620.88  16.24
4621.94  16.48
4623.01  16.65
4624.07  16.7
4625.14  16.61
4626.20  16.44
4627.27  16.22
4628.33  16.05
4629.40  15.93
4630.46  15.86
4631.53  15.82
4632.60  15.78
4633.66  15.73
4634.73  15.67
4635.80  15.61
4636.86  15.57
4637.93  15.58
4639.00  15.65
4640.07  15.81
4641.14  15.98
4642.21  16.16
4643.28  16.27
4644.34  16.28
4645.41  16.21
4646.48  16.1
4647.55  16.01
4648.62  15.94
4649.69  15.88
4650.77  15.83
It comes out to 4629.40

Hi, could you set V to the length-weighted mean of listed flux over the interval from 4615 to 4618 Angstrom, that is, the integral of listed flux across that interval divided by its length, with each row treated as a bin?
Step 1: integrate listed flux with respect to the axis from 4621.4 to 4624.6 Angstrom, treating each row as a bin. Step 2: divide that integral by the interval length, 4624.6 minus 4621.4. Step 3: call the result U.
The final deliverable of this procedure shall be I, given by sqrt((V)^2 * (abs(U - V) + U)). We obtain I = 64.3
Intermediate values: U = 16.6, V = 15.1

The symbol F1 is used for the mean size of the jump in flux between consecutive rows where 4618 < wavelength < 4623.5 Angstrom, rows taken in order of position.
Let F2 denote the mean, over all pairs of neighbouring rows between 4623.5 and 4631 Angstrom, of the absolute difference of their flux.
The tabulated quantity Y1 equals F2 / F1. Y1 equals 0.5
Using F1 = 0.26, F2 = 0.14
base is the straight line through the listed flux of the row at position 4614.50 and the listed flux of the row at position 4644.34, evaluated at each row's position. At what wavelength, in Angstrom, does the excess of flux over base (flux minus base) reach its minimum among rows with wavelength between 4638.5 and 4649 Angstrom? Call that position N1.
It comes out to 4648.62 Angstrom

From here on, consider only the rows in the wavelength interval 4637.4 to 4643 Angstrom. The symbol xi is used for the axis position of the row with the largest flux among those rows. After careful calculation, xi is 4642.21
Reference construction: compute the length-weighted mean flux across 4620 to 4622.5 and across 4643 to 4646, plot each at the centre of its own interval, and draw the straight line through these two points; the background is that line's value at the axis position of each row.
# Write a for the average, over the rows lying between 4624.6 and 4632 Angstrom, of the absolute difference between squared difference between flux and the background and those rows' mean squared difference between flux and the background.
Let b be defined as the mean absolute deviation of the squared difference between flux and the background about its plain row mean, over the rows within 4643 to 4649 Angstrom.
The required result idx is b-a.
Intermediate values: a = 0.061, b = 0.04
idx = -0.02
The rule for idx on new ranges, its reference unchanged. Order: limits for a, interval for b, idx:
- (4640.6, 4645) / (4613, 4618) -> 0.43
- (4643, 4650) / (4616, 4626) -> 0.27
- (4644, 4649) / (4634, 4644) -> 0.13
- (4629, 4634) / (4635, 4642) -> 0.08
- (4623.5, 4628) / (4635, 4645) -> 0.12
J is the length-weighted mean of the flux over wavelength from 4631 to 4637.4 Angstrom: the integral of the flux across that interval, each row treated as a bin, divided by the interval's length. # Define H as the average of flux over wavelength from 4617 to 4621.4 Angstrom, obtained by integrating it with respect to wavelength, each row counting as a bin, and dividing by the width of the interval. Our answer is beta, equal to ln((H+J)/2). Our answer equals 2.75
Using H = 15.7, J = 15.70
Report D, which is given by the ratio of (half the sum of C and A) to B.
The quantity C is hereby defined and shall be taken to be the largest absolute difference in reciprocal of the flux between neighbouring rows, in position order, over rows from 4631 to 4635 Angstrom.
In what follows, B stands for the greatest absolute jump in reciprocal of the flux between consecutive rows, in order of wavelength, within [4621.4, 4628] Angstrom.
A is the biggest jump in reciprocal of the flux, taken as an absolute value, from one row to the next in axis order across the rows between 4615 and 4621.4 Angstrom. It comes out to 0.9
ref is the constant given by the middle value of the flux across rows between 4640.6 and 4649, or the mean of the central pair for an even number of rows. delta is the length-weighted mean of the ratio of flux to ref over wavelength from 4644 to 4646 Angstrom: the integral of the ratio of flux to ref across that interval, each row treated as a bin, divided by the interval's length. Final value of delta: 1.006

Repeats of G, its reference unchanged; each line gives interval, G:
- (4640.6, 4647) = 4644.34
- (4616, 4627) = 4624.07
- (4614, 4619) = 4618.75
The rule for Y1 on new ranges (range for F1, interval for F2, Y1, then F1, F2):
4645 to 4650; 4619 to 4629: 2.2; 0.08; 0.18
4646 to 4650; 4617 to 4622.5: 3.9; 0.07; 0.28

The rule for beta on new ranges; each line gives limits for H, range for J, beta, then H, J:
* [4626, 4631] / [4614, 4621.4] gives 2.76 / 16.1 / 15.42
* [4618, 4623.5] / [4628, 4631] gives 2.77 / 16.1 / 15.93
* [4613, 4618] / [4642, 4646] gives 2.75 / 15.0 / 16.26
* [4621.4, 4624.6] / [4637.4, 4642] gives 2.78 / 16.6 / 15.76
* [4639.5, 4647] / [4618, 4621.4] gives 2.77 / 16.1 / 15.89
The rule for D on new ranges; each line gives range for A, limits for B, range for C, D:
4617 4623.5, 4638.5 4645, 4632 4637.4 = 1.1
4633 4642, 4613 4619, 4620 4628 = 0.7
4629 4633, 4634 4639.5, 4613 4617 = 2.0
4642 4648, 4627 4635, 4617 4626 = 1.3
